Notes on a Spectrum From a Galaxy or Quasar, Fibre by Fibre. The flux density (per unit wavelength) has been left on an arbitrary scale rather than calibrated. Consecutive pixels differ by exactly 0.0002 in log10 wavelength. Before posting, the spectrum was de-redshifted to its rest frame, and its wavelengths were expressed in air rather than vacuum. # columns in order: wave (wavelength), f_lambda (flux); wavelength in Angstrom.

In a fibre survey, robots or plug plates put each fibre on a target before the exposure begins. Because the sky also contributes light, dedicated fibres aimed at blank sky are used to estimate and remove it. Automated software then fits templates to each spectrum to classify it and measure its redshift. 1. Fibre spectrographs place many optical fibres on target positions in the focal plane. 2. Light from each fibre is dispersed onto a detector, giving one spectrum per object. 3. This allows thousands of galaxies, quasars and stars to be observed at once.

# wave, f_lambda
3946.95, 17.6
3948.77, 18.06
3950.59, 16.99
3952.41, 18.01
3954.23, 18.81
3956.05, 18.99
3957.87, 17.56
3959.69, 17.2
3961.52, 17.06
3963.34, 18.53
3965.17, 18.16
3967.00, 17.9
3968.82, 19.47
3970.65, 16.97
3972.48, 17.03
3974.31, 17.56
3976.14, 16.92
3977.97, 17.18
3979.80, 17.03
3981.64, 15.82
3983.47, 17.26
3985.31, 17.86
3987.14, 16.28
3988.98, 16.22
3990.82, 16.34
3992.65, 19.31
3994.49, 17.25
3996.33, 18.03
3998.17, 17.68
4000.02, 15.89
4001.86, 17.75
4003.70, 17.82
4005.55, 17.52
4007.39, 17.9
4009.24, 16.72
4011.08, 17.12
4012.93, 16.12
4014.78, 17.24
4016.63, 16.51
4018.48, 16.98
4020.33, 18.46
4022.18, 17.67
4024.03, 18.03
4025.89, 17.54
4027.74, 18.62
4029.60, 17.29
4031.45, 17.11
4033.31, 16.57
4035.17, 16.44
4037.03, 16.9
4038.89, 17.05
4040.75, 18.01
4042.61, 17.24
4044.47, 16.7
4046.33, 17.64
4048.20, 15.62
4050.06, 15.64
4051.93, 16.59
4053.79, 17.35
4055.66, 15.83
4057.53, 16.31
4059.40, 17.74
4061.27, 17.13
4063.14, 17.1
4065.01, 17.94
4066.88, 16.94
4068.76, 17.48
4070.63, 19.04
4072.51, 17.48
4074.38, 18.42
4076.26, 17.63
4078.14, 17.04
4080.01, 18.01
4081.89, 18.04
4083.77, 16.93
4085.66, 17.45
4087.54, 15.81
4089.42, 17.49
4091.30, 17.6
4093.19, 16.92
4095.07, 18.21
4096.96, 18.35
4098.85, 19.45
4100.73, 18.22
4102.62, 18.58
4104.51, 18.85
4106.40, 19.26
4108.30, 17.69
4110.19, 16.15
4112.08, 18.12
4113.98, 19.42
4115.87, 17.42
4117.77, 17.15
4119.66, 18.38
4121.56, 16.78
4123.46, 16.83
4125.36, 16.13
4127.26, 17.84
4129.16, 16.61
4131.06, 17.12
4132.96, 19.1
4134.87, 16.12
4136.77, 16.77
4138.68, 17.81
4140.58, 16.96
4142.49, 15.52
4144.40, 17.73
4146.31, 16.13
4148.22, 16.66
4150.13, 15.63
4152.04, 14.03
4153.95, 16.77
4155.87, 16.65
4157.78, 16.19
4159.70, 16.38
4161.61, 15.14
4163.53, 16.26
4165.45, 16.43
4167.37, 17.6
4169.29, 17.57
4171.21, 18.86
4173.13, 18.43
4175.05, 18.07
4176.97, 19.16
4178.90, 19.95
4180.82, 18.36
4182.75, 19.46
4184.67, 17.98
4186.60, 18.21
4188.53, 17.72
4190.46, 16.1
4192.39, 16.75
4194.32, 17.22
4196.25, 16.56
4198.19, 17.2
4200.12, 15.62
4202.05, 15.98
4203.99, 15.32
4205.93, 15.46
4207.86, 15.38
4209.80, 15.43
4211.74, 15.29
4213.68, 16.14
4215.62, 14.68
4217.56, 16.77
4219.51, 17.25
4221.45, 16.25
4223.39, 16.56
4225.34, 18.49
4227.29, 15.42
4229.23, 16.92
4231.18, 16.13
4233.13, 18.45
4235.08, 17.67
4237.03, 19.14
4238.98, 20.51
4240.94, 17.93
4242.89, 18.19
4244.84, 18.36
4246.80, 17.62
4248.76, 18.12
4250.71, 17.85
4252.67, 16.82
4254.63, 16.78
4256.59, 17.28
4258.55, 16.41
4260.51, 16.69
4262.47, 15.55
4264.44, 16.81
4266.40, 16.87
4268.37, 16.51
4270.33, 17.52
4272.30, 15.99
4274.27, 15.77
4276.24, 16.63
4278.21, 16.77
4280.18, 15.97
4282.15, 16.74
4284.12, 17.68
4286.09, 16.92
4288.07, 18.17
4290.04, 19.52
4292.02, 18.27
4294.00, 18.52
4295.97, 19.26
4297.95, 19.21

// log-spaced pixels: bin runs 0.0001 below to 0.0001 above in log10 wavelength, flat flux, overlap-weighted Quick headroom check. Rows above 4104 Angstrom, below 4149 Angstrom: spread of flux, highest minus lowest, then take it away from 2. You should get -1.9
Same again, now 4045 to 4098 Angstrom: -1.4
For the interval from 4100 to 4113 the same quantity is -1.1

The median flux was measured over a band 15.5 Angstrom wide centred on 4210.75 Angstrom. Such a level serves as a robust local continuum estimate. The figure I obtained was 15.4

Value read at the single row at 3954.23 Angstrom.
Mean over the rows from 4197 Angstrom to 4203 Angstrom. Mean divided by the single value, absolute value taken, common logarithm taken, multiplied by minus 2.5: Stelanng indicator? 0.16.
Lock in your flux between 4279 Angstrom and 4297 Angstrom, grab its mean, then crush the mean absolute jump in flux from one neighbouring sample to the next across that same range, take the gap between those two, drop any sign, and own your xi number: 16.98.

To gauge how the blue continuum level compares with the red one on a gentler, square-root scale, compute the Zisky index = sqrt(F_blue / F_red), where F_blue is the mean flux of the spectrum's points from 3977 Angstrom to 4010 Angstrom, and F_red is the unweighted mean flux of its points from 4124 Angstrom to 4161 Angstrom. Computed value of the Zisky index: 1.02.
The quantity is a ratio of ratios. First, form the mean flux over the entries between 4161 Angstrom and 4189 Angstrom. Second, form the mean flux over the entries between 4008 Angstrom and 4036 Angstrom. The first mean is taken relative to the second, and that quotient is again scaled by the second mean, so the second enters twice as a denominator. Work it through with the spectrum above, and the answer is 0.0605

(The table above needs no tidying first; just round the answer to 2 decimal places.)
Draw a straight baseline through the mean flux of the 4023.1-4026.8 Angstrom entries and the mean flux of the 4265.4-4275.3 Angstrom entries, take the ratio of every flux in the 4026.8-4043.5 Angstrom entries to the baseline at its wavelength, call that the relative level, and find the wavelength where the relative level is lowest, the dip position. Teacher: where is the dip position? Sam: 4035.17 Angstrom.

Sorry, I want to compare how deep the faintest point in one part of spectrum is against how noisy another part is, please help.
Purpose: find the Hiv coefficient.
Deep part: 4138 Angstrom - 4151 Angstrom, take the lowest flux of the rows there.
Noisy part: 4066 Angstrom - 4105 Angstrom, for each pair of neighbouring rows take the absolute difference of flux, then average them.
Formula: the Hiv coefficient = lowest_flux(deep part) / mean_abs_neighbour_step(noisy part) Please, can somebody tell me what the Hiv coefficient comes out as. 18.1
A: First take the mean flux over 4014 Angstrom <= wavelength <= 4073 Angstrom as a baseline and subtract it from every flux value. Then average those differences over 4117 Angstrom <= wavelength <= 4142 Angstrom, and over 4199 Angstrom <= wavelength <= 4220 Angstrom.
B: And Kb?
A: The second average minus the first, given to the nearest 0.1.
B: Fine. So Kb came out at -1.4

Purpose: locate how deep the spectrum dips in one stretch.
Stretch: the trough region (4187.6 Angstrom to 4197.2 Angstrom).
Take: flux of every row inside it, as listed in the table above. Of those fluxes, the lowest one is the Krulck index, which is 16.1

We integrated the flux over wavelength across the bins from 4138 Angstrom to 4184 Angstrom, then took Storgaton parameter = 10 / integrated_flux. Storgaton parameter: 0.0127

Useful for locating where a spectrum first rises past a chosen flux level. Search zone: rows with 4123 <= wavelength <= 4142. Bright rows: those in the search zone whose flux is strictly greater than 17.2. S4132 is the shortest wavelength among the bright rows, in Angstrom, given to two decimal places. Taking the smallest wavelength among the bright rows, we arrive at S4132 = 4127.26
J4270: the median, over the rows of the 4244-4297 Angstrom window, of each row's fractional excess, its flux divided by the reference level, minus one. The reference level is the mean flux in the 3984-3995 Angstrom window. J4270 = -0.020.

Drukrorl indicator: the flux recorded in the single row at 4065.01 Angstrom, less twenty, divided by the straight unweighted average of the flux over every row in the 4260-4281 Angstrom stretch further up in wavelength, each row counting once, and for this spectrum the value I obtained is -0.13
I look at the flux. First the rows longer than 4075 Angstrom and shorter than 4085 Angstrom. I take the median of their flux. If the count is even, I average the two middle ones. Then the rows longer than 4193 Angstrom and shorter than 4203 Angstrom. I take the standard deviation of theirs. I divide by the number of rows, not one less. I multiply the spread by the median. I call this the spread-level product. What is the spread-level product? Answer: 11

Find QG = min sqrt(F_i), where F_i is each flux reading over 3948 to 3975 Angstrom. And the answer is 4.12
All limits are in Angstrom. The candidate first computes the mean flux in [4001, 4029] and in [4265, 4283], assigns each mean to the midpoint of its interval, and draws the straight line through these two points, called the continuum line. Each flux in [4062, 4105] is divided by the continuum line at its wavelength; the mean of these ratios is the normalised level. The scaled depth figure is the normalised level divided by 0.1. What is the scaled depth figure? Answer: 10.3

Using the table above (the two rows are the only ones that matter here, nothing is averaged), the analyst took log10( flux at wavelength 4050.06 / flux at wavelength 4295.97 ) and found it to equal -0.09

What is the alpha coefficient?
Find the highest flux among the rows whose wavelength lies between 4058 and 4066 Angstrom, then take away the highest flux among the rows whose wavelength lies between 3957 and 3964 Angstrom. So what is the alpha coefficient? -0.6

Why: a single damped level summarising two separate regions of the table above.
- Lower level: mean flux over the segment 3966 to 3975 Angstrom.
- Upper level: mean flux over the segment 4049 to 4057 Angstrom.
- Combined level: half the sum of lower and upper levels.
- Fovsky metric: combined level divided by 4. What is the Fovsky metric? 4.27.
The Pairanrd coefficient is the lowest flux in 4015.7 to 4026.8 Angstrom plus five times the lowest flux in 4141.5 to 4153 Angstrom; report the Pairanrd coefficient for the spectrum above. 87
